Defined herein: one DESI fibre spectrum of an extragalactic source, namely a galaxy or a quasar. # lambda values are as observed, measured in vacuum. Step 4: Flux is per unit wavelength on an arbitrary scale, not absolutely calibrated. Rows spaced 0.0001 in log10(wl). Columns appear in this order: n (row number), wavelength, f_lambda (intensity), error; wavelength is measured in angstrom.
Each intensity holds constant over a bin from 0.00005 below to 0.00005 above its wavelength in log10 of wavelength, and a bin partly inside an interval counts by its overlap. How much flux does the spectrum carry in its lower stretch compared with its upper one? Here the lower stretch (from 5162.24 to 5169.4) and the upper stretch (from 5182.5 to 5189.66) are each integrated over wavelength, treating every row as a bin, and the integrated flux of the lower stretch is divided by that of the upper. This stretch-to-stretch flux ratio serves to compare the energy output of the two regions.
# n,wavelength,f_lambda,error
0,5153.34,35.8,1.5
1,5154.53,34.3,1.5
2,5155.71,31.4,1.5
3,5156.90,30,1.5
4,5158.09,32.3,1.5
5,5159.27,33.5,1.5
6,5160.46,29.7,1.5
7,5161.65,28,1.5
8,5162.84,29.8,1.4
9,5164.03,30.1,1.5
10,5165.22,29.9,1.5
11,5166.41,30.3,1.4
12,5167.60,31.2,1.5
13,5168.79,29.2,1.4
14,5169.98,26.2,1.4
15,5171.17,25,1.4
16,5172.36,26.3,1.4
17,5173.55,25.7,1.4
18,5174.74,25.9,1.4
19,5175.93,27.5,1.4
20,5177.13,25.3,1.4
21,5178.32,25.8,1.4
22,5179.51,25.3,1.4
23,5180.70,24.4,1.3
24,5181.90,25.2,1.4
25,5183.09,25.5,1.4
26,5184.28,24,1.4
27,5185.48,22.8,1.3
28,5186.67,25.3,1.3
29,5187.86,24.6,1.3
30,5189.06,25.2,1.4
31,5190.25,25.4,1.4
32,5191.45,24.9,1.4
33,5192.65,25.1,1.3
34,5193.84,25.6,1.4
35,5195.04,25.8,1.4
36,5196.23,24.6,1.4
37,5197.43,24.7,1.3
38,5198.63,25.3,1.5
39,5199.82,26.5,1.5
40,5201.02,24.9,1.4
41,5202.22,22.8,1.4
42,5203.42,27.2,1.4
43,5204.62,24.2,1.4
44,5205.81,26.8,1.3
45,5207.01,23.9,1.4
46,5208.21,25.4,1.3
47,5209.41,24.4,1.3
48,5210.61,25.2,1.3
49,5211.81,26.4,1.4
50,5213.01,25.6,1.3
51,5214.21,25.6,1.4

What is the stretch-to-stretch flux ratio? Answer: 1.22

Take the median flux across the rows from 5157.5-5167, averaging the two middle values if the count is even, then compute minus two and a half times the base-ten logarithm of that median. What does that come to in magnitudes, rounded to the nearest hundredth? -3.69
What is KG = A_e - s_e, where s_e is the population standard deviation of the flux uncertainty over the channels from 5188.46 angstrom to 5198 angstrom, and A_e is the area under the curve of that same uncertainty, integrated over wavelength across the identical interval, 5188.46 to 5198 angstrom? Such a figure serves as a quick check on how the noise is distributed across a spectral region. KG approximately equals 13.1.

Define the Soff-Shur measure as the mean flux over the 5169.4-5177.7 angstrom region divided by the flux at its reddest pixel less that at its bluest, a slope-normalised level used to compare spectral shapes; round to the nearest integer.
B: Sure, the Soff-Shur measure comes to -29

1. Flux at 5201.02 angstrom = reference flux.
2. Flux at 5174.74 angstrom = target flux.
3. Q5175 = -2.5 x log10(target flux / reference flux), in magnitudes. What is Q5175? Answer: -0.04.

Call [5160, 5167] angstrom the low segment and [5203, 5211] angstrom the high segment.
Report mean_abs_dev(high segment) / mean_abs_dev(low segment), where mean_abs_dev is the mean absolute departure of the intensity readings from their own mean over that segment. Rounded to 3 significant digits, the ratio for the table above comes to 1.84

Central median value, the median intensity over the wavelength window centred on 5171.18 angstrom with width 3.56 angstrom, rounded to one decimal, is 26.2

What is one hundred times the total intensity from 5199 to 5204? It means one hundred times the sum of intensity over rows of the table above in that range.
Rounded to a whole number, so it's 10140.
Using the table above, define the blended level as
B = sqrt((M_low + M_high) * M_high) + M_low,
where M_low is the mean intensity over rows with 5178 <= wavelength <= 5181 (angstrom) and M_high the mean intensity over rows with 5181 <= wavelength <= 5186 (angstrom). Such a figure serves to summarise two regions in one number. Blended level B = 60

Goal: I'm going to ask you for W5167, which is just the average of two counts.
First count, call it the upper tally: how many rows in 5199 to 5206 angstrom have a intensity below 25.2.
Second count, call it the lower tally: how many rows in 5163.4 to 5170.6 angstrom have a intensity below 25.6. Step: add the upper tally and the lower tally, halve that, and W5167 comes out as 1.5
